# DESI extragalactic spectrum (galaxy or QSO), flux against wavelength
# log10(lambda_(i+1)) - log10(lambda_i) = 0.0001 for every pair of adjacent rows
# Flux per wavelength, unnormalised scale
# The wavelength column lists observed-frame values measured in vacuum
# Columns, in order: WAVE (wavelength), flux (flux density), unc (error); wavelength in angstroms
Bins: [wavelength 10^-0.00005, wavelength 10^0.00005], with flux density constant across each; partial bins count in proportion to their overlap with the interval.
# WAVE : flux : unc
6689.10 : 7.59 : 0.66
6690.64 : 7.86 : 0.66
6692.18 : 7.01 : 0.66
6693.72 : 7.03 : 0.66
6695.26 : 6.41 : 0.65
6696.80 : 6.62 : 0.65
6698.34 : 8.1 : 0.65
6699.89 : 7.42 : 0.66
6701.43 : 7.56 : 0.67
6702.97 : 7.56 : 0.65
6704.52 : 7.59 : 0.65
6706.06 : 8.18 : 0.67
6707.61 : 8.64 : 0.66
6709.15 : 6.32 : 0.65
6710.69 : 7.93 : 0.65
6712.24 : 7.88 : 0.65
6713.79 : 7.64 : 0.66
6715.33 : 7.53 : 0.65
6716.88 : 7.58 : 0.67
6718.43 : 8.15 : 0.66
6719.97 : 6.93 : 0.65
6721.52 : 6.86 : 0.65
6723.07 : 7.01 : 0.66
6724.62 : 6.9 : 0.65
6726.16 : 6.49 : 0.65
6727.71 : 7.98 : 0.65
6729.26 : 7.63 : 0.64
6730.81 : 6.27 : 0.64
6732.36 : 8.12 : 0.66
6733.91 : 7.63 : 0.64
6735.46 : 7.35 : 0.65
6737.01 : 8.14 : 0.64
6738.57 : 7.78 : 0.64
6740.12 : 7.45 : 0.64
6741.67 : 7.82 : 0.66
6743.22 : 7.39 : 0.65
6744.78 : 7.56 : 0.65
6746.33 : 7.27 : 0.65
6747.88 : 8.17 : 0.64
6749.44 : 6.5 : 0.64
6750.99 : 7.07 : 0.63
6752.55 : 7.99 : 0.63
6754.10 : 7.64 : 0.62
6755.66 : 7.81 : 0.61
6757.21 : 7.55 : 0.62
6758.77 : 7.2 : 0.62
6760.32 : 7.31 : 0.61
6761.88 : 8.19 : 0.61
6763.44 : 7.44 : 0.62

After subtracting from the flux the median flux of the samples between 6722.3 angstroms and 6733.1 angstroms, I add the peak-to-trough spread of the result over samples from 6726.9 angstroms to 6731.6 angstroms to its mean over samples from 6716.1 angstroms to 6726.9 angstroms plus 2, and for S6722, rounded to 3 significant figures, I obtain 3.83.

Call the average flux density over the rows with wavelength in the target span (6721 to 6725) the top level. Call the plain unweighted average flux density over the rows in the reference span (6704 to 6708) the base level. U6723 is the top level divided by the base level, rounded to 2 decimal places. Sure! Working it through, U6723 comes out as 0.85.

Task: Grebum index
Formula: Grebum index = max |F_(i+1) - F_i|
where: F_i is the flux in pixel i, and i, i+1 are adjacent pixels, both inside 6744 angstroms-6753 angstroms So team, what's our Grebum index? 1.7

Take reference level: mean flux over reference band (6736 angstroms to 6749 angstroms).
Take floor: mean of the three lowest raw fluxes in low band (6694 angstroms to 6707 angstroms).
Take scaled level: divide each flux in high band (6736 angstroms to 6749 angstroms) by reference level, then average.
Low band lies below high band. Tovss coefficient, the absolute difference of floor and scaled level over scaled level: 5.82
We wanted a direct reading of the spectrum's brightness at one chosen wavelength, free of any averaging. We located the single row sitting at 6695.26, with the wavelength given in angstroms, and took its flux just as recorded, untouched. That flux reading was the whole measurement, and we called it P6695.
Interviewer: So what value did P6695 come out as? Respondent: 6.41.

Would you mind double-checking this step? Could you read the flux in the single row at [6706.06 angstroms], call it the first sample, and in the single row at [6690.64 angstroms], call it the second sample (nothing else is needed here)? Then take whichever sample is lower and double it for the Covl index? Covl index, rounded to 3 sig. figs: 15.7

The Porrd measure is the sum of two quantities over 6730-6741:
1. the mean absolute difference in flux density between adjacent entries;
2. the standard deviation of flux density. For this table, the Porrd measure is 1.3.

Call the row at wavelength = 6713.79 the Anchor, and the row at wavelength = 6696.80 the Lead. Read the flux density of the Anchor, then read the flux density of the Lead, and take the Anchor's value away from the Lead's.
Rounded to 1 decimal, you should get -1.0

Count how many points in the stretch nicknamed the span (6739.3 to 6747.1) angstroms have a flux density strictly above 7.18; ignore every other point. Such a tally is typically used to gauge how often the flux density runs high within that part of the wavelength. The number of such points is 5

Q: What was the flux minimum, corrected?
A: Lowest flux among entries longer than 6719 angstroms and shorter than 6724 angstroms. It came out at 6.86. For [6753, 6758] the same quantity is 7.55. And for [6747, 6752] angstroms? 6.5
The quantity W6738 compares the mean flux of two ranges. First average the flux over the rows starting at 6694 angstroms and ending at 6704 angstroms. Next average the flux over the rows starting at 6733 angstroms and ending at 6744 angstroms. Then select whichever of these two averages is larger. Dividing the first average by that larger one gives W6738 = 0.95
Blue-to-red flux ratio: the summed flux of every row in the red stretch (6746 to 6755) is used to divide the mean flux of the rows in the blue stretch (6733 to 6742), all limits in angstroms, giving 0.172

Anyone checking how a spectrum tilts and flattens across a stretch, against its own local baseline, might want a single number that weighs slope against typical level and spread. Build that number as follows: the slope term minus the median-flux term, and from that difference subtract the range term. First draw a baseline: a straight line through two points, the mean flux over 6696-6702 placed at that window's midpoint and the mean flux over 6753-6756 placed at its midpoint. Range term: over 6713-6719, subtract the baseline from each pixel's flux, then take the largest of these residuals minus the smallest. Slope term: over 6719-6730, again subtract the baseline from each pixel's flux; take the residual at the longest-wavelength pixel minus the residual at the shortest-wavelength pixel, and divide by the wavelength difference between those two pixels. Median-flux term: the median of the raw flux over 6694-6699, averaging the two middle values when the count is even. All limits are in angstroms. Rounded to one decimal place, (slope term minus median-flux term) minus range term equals -7.2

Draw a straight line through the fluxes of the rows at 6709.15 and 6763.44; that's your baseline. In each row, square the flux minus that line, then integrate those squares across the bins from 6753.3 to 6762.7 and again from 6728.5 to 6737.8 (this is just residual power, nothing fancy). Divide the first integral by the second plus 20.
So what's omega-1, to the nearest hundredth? 0.06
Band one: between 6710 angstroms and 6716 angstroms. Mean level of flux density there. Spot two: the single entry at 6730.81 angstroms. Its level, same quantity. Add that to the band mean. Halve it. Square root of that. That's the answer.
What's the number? 2.65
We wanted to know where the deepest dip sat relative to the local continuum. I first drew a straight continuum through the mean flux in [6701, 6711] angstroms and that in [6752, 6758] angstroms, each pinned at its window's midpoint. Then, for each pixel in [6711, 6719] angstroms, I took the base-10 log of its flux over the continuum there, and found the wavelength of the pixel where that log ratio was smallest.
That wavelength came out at 6715.33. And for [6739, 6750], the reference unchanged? 6749.44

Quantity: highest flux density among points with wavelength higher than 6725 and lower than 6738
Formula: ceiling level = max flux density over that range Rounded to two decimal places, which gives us 8.14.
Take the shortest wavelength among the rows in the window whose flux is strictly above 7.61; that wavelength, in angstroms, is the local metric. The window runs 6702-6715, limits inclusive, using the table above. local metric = 6706.06 angstroms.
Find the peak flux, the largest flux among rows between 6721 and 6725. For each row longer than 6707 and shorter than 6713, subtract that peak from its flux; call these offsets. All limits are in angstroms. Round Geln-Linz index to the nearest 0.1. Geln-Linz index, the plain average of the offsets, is 0.7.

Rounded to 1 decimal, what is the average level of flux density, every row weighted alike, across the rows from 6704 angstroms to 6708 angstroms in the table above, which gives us 8.1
